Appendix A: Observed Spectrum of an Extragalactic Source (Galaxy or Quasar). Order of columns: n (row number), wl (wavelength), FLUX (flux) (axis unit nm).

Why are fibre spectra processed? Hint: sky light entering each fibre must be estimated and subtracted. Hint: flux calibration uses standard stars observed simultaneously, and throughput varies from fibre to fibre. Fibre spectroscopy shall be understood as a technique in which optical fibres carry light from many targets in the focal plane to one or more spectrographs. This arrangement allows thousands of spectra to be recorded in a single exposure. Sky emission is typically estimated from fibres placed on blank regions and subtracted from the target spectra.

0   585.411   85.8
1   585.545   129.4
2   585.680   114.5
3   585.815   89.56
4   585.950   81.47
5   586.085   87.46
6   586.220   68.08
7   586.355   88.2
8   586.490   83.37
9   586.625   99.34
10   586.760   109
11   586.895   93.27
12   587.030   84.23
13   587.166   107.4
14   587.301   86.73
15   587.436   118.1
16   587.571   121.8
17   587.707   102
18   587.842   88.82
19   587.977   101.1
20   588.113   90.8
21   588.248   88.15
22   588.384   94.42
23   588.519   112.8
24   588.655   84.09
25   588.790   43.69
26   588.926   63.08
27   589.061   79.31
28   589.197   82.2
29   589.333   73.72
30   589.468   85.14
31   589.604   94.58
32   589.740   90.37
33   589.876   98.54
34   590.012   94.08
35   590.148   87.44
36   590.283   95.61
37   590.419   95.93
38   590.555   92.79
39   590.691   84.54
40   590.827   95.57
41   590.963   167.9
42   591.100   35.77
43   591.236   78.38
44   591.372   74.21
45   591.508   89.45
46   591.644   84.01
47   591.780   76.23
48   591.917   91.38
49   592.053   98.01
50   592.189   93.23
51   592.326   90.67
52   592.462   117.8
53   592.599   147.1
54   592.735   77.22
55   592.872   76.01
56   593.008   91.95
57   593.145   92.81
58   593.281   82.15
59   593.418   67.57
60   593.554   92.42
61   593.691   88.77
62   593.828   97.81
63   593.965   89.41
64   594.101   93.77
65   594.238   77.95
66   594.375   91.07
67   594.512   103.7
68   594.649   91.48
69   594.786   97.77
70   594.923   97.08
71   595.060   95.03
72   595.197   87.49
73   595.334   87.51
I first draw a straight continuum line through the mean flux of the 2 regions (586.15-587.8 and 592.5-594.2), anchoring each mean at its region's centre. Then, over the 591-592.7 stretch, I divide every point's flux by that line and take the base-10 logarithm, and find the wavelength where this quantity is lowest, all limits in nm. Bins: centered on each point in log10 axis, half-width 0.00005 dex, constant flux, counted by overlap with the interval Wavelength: 591.100 nm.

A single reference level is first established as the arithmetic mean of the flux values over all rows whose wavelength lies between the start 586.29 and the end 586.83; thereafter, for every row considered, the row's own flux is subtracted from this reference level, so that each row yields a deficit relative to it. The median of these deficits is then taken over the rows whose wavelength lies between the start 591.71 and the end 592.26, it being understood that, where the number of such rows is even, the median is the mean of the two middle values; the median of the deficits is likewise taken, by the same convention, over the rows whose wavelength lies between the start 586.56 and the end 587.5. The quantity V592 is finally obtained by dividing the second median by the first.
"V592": -2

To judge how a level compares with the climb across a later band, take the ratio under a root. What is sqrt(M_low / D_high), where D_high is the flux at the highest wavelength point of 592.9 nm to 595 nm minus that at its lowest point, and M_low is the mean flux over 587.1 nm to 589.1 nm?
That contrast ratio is 4.2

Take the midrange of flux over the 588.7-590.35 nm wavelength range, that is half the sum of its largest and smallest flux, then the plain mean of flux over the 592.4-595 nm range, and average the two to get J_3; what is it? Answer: 82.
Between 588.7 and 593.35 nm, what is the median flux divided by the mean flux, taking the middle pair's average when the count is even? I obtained 1.01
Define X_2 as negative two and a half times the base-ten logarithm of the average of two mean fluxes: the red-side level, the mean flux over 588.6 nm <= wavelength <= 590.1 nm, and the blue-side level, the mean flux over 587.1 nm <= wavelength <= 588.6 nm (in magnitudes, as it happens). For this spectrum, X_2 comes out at -4.90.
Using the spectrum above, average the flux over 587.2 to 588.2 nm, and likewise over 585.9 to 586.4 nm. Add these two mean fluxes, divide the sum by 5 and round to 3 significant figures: 36.5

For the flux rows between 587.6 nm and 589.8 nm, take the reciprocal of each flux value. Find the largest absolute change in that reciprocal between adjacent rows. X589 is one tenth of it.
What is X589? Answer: 0.0011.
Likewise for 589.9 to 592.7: 0.0022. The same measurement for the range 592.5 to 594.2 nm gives 0.0006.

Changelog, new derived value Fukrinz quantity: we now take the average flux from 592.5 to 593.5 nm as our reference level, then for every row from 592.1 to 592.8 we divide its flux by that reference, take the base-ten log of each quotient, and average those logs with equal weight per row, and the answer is 0.05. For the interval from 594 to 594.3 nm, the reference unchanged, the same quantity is -0.03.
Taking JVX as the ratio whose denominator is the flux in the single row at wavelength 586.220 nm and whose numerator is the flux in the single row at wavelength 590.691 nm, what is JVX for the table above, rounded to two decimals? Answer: 1.24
